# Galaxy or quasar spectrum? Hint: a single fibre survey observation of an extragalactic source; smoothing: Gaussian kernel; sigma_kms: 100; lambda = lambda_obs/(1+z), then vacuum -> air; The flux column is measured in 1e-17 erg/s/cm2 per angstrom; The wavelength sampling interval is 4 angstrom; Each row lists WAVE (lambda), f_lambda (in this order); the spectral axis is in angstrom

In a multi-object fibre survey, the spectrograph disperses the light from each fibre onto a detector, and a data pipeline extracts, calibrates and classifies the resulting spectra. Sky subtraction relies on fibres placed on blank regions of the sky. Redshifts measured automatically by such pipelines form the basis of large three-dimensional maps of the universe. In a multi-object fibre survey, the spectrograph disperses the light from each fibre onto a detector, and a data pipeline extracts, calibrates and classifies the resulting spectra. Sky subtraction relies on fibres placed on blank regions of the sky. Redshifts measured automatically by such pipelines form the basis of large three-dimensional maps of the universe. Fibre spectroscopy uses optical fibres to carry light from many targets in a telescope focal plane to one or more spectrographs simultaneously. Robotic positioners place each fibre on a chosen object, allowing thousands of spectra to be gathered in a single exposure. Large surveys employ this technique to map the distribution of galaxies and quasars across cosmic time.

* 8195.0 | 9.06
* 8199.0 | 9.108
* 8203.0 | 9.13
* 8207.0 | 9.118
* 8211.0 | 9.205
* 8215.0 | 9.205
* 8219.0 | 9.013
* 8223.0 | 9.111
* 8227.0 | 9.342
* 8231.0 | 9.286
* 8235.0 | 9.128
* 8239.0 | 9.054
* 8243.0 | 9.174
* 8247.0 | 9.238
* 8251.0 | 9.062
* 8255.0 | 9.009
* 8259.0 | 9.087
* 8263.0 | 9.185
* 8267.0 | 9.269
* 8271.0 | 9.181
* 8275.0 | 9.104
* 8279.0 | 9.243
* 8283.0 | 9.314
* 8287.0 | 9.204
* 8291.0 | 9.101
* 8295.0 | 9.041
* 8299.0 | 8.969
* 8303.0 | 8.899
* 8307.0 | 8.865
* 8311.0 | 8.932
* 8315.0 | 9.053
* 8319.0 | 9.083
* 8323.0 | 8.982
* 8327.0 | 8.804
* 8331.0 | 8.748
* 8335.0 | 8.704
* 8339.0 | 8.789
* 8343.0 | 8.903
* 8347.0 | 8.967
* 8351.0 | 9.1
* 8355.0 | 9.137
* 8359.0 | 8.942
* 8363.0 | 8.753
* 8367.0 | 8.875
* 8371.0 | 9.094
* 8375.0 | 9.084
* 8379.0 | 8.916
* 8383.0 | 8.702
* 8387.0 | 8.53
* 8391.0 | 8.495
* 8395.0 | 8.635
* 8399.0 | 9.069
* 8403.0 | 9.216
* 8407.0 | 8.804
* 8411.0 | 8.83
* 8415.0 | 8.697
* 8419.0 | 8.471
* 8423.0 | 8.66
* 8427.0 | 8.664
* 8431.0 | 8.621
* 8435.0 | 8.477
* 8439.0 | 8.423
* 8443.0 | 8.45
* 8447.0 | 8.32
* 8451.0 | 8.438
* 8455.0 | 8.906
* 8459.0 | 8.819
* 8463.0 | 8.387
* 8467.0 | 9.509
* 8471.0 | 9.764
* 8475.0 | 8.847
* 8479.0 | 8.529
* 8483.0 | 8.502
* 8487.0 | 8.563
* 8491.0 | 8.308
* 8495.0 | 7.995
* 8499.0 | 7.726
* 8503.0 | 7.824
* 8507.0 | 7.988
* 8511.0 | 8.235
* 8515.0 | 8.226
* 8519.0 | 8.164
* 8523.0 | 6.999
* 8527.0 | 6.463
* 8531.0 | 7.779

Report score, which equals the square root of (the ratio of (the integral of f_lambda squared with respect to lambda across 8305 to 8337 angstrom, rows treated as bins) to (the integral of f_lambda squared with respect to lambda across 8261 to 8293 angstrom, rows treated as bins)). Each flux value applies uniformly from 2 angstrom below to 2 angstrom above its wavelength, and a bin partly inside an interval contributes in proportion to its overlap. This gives 0.97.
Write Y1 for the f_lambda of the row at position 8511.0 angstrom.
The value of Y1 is 8.235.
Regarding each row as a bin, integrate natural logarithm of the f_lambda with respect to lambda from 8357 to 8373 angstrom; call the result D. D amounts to 35.0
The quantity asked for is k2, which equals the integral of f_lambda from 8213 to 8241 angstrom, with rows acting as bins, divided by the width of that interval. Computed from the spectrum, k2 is 9.16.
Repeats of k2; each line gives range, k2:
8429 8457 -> 8.52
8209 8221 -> 9.14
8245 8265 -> 9.12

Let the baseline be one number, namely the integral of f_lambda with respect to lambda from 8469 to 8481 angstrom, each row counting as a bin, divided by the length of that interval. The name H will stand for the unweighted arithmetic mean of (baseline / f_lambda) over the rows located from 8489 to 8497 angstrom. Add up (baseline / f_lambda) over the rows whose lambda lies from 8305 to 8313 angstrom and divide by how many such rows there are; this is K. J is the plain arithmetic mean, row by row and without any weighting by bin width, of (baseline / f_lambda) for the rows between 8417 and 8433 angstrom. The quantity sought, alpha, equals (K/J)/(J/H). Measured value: 1.02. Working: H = 1.11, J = 1.05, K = 1.02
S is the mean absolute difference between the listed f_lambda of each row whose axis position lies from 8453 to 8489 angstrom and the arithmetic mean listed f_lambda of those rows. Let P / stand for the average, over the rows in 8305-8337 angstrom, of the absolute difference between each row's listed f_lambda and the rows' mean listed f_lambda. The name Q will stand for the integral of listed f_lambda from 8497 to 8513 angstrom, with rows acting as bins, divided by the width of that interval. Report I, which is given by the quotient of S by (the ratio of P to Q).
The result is 24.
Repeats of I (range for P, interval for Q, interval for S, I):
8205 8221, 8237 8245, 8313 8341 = 18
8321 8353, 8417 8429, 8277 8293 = 5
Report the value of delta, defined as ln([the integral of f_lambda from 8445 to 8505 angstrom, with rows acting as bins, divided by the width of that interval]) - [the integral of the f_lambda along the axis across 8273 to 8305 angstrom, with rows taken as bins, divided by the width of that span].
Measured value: -6.96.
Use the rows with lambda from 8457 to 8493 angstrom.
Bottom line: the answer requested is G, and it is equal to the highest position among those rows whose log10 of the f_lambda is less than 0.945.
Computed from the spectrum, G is 8491.0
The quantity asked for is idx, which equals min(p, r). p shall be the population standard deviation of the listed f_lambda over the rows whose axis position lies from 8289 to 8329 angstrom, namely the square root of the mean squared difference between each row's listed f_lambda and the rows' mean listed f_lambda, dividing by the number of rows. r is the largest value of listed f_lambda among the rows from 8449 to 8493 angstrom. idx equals 0.09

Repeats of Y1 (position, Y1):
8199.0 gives 9.108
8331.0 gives 8.748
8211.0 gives 9.205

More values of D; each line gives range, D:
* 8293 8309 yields 35.1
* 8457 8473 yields 35.3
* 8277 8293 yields 35.5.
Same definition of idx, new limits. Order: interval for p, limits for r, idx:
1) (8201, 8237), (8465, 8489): 0.09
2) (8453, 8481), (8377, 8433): 0.46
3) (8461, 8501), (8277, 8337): 0.59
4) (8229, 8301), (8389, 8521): 0.10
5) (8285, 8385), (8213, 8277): 0.14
